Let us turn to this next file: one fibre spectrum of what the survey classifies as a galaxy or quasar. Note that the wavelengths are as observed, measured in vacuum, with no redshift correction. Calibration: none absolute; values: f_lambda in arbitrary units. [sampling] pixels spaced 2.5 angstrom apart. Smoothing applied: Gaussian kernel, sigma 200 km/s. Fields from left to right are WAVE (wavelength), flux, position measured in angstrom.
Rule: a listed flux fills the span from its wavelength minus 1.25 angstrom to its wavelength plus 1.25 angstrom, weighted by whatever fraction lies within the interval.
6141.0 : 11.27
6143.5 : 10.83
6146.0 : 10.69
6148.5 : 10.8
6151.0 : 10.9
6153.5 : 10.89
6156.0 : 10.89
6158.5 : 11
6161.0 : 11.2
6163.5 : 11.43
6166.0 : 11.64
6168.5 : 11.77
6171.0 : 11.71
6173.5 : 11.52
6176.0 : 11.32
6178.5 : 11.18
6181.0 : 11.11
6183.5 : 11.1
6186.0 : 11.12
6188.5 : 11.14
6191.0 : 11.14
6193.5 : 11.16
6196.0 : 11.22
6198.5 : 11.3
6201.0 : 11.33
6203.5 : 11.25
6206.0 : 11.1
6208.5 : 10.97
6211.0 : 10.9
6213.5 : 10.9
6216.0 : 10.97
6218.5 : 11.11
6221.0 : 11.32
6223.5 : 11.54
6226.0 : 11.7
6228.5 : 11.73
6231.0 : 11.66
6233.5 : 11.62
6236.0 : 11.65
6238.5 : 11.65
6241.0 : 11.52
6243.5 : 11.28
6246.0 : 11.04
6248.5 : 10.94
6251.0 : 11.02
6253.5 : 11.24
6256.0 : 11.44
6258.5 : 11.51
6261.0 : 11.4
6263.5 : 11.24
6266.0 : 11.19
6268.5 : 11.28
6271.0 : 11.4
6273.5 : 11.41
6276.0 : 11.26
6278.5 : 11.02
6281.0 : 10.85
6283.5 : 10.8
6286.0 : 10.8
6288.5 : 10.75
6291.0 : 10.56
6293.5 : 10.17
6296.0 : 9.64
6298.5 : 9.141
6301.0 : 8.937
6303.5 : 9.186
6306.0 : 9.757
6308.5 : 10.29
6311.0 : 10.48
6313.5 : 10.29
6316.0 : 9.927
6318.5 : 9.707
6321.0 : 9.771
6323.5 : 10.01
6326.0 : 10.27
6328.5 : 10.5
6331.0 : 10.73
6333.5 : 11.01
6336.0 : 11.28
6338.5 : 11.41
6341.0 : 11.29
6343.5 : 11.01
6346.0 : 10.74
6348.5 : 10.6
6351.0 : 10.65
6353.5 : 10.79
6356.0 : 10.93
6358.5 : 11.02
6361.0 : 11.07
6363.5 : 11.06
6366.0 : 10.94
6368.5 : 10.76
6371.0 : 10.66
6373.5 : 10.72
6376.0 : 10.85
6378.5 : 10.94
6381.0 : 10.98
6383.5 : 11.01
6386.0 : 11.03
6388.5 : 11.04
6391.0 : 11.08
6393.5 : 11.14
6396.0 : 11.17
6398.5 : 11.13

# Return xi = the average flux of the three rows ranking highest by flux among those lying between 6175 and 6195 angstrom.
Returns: 11.2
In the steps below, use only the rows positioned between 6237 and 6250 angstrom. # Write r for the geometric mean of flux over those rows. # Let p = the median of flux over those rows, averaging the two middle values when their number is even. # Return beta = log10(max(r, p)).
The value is 1.052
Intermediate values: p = 11.28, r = 11.3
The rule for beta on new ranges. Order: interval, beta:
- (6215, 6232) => 1.062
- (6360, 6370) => 1.041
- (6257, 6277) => 1.055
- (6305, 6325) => 1.001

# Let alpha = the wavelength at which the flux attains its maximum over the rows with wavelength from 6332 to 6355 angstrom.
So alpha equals 6338.5 angstrom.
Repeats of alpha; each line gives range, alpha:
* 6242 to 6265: 6258.5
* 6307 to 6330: 6328.5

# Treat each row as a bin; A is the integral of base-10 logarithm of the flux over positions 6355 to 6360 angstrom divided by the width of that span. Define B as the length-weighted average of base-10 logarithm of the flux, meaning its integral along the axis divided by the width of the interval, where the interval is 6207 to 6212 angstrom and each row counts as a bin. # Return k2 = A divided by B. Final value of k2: 1.00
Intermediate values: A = 1.04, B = 1.04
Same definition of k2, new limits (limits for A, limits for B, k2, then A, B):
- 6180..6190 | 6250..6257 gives 1.00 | 1.05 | 1.05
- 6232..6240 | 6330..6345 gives 1.02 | 1.07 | 1.05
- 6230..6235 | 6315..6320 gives 1.07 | 1.07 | 0.99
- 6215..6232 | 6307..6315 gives 1.04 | 1.06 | 1.01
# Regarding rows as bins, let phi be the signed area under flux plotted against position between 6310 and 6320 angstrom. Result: 101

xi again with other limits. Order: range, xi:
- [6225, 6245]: 11.7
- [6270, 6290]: 11.4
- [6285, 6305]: 10.7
